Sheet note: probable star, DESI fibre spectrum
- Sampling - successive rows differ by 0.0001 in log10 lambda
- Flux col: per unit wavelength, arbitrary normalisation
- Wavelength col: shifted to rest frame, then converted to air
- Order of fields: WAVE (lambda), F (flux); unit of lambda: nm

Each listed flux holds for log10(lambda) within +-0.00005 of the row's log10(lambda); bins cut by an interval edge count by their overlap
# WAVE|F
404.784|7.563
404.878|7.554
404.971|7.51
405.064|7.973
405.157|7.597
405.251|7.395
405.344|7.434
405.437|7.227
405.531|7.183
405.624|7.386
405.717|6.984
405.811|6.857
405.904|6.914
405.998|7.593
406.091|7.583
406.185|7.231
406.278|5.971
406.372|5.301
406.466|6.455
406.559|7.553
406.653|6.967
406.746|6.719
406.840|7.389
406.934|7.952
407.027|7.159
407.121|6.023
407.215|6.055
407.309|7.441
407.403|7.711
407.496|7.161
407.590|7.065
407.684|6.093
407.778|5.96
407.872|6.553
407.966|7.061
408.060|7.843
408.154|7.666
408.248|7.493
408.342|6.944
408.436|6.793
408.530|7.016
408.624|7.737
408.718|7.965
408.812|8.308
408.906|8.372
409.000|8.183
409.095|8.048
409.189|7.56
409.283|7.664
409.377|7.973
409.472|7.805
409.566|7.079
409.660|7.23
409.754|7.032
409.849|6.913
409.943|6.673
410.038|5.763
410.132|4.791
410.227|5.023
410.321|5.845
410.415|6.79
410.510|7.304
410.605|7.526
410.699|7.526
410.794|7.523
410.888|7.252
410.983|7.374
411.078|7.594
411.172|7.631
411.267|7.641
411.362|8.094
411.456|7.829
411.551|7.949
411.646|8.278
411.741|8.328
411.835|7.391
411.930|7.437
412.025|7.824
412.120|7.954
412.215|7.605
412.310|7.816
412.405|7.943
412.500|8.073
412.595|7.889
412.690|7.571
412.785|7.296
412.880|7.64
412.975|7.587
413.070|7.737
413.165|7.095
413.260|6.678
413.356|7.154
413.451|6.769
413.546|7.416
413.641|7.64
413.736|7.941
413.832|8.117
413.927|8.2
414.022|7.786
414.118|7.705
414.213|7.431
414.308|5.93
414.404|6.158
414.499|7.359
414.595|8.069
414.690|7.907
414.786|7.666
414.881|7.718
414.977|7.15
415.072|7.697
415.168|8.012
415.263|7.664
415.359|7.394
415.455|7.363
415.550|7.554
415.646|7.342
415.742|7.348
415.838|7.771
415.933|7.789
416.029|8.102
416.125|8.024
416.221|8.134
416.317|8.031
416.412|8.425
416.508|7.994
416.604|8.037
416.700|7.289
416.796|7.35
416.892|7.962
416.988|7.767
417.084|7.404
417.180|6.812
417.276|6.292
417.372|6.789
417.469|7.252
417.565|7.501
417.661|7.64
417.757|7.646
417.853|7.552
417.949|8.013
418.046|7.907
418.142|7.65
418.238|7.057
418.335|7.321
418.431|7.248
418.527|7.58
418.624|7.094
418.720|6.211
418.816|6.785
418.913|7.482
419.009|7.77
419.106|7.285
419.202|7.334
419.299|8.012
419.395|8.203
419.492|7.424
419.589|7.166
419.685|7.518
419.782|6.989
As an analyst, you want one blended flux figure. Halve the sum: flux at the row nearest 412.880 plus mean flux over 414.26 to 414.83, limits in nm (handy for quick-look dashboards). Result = 7.41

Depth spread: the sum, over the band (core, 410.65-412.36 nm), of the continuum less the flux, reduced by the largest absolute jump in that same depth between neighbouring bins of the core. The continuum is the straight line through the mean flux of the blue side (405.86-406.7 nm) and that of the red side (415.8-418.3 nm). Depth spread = -10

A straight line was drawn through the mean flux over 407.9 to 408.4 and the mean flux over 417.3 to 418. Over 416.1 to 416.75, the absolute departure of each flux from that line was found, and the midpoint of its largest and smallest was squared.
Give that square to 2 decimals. 0.32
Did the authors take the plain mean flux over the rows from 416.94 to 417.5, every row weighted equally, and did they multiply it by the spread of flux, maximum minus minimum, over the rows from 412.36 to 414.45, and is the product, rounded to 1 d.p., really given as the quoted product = 16.0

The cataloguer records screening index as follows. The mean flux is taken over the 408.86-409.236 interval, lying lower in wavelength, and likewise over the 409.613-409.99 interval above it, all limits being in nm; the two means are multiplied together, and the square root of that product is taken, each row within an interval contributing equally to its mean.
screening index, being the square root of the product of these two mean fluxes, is 7.48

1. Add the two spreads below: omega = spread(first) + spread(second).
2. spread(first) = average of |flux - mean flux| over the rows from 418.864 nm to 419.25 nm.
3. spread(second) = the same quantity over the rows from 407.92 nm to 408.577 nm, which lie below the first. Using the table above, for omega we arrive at 0.51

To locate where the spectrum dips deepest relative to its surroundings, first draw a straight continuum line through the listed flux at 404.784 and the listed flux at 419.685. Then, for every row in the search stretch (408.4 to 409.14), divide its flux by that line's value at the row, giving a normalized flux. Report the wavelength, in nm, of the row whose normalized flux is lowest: 408.436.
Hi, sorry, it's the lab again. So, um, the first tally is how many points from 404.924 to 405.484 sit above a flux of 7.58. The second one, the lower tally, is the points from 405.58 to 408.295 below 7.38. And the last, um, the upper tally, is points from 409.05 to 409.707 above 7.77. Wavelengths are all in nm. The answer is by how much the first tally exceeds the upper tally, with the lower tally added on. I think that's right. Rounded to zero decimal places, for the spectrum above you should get 17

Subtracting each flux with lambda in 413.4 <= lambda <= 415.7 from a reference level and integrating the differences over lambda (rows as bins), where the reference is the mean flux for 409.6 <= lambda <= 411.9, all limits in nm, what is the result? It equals -0.8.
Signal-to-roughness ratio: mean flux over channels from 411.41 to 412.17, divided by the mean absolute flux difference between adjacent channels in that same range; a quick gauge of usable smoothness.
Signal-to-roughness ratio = 28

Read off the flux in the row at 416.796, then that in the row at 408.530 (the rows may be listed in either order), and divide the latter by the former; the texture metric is 0.95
